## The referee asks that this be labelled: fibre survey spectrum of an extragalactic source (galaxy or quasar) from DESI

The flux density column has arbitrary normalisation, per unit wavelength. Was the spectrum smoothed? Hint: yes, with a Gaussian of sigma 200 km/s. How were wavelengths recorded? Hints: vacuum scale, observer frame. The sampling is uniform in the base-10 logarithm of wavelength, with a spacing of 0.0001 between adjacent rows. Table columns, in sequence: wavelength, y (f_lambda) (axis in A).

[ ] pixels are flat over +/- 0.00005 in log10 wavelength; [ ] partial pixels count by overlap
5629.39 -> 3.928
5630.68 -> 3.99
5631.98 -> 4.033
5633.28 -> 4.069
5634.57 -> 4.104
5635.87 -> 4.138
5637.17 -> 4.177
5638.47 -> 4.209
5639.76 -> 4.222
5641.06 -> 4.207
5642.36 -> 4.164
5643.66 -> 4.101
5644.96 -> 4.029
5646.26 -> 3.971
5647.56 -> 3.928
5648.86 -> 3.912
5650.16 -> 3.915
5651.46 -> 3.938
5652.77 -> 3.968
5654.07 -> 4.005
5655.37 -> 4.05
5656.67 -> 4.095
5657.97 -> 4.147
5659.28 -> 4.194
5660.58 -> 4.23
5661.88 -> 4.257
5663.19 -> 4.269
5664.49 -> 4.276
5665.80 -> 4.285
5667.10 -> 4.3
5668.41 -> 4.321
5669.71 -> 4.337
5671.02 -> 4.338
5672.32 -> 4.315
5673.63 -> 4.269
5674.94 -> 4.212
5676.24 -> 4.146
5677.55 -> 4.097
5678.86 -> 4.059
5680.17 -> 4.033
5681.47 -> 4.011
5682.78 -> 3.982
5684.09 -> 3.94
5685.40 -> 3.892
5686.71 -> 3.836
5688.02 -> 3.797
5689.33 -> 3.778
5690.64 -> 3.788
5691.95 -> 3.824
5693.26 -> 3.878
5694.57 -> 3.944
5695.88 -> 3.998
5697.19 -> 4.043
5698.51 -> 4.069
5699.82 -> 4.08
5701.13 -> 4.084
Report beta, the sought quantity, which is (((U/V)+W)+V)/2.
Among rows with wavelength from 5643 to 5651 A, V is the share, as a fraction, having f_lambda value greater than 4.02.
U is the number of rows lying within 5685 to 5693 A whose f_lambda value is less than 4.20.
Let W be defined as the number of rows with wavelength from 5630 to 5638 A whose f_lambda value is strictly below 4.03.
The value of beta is 10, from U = 6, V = 0.3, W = 1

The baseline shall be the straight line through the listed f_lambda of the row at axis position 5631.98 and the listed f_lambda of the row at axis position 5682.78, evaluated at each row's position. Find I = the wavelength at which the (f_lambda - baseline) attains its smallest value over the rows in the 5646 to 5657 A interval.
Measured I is 5648.86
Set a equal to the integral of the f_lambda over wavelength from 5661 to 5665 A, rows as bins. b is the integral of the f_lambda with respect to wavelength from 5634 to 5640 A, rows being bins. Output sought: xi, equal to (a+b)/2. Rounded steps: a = 17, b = 25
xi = 21.0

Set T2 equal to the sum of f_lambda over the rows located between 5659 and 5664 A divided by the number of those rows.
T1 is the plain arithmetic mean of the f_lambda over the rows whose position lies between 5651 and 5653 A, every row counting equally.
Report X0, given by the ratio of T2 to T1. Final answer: 1.07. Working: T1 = 3.95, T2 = 4.24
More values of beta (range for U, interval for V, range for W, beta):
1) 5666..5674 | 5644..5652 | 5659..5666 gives 0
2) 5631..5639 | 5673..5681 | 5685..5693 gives 6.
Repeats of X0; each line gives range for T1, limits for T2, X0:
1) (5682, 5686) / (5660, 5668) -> 1.08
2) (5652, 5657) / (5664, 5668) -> 1.06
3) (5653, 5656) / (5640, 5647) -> 1.02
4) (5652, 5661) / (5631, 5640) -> 1.01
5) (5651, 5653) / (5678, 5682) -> 1.02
